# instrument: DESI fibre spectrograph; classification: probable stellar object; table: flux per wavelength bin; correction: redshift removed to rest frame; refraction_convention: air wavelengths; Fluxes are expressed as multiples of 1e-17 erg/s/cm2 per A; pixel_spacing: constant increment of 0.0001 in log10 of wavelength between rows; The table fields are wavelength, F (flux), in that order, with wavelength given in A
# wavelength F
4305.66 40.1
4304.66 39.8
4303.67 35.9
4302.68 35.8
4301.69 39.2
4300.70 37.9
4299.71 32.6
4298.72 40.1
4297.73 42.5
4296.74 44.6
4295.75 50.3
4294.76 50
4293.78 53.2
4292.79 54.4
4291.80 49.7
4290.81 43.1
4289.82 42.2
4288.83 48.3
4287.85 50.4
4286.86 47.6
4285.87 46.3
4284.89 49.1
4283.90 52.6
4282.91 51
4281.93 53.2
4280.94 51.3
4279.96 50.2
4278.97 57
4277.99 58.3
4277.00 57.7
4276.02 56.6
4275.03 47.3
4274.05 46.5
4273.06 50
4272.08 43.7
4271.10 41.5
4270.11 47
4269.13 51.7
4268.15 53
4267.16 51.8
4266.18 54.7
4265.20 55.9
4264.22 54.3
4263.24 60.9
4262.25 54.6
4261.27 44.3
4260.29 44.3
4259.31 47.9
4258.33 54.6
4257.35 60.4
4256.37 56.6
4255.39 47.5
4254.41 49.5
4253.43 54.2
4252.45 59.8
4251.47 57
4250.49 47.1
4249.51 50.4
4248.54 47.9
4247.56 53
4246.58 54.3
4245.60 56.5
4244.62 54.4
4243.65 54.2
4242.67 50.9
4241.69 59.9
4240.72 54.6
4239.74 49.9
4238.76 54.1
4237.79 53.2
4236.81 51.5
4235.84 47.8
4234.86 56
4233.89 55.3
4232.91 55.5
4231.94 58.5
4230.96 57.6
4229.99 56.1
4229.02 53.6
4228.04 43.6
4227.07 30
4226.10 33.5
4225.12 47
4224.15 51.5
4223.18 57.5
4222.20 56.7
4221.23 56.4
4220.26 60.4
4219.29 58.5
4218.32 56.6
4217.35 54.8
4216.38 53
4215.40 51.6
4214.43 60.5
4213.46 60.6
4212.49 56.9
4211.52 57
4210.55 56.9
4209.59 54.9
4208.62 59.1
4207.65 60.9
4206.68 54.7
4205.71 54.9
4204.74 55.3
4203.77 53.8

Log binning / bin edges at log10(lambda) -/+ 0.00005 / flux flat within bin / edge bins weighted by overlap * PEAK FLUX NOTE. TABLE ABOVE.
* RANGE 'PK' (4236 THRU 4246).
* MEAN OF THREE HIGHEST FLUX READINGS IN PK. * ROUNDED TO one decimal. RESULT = 57.0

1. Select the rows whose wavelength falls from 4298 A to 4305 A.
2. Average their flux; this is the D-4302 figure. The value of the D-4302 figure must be 37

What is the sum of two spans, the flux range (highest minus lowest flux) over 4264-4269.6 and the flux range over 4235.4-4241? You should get 11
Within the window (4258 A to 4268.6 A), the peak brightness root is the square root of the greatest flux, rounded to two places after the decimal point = 7.80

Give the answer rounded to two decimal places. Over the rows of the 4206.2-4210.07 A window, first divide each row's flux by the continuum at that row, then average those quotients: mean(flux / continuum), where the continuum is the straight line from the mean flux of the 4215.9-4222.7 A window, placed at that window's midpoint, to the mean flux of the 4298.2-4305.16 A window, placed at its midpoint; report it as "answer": 0.97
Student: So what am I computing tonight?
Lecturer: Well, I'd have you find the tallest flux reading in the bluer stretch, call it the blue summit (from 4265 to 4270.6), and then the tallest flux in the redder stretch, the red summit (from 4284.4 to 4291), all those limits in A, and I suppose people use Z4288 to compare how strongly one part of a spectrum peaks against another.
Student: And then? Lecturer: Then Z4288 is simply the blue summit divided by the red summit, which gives 1.11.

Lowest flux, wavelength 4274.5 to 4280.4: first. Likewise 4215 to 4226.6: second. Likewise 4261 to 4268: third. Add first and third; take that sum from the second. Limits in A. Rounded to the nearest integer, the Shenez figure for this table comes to -58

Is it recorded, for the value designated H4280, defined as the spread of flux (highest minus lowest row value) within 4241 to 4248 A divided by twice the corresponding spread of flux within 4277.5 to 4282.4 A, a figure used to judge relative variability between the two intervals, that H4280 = 0.56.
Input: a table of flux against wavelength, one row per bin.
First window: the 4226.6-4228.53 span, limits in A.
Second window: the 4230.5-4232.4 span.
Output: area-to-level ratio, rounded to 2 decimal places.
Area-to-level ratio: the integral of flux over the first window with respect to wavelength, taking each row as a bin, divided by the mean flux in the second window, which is 1.23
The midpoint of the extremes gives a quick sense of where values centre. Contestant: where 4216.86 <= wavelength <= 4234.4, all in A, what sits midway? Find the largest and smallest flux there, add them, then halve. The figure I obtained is 45.2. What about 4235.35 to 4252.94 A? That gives 53.5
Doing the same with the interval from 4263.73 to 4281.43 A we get 49.9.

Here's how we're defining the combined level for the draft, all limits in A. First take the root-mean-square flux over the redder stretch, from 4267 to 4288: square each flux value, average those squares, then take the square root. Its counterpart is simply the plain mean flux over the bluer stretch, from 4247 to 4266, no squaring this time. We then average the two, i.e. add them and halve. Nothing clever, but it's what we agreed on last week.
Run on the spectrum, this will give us 52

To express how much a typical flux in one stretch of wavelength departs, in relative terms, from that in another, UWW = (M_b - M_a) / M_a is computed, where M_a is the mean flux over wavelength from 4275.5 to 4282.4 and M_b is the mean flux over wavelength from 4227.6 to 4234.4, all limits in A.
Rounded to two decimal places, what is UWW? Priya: -0.01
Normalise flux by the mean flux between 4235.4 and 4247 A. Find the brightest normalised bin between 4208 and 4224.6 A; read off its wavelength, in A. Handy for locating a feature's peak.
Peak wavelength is 4213.46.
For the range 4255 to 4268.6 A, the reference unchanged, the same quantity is 4263.24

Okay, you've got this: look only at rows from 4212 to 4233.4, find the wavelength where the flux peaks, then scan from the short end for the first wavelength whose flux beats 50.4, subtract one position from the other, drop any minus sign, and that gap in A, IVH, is 1.0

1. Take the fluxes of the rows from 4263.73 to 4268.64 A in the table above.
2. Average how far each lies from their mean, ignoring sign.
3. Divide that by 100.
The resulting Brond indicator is 0.012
